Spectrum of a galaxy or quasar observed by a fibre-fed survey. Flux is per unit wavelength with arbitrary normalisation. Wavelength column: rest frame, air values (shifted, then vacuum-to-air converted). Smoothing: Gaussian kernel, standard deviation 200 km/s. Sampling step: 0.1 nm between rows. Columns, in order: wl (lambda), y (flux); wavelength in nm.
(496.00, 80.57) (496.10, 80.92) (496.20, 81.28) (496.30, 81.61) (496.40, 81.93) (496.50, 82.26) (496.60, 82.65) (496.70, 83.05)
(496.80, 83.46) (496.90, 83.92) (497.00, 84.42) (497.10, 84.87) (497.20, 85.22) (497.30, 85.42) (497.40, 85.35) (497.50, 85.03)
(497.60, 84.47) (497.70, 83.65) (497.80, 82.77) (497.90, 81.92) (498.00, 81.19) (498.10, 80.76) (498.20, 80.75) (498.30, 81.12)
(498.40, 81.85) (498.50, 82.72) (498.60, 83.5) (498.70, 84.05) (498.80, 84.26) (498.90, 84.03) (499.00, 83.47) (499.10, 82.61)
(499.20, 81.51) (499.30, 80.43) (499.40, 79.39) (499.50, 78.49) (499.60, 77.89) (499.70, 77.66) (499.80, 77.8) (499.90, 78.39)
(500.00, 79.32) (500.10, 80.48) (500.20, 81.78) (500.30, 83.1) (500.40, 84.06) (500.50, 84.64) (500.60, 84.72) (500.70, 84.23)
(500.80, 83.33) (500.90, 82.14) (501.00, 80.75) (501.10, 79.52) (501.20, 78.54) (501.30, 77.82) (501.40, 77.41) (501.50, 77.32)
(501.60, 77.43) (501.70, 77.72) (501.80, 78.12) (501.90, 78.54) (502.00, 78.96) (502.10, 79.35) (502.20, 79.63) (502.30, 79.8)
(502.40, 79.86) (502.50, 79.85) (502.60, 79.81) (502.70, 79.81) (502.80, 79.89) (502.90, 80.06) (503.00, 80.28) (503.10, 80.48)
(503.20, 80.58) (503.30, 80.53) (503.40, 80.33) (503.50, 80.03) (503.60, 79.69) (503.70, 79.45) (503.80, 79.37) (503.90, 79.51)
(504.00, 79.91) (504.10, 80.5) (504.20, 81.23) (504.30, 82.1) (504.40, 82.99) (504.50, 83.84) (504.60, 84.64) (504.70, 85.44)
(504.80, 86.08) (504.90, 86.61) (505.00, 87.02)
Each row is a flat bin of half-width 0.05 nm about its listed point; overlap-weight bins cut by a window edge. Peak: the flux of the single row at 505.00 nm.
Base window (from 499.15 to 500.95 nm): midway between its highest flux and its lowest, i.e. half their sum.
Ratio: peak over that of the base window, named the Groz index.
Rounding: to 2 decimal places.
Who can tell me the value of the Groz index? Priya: 1.07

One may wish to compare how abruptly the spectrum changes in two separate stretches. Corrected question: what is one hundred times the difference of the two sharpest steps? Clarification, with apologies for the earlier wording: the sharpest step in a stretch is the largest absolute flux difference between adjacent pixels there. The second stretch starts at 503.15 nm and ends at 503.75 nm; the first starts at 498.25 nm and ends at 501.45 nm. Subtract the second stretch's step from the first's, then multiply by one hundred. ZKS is 105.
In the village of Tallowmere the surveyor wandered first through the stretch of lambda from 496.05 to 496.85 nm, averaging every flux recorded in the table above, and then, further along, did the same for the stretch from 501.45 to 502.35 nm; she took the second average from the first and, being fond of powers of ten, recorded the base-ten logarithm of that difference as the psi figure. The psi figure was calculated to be 0.56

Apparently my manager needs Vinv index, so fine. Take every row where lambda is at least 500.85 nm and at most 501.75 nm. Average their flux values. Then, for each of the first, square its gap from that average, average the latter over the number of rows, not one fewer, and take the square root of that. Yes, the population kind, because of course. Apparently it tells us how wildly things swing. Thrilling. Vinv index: 1.6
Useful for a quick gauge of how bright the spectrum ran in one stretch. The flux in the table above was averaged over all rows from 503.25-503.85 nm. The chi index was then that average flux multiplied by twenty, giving 1598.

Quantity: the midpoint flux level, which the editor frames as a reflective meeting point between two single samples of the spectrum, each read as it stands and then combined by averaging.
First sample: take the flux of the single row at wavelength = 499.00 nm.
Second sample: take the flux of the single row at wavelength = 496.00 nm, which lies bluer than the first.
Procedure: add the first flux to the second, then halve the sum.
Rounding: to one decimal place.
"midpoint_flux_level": 82.0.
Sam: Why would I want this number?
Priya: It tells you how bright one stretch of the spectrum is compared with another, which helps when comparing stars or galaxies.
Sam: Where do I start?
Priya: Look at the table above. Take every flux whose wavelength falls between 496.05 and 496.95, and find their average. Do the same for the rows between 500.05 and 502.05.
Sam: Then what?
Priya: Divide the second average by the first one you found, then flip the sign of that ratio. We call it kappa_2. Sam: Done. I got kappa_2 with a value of -0.978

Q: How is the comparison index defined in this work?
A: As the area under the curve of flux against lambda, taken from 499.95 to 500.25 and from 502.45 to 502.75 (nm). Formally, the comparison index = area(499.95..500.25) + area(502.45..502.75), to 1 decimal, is 48.1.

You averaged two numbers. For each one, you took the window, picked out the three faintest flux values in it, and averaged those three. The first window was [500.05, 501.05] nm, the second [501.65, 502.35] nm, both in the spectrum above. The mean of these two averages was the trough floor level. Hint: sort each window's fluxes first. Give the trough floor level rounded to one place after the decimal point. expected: 79.6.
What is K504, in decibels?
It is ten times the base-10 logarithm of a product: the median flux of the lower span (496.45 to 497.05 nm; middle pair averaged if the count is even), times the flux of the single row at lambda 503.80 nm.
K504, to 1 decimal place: 38.2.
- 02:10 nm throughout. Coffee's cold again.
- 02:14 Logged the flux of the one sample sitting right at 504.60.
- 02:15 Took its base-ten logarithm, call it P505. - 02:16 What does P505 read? 1.93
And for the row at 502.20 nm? 1.90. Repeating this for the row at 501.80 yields 1.89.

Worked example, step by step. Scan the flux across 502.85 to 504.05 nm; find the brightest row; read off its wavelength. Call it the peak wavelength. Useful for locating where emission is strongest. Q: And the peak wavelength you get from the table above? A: 503.20 nm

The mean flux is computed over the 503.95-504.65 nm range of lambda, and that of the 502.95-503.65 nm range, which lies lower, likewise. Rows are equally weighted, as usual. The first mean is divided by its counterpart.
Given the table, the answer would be 1.02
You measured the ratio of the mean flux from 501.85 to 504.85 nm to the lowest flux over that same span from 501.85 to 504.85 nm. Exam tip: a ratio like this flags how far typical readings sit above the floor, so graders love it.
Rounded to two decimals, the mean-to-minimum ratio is 1.03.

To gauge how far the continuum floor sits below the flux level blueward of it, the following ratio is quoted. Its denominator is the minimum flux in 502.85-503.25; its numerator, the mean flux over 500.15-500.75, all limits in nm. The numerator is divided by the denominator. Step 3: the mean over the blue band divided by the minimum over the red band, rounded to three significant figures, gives 1.05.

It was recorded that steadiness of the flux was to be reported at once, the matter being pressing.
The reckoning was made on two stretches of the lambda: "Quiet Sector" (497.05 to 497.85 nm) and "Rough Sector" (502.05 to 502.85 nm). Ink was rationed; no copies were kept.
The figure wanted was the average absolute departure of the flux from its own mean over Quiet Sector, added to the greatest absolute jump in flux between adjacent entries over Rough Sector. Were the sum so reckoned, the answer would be 1.0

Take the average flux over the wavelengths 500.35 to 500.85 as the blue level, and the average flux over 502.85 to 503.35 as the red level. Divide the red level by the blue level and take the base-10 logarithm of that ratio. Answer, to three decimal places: -0.020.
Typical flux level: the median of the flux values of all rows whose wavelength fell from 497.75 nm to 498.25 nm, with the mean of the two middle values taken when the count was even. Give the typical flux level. 81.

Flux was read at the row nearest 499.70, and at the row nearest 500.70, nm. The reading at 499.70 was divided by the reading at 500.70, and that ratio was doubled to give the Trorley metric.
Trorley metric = 1.84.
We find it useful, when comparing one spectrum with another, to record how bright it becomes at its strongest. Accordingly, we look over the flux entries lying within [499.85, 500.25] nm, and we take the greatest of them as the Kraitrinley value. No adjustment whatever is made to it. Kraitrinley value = 81.78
